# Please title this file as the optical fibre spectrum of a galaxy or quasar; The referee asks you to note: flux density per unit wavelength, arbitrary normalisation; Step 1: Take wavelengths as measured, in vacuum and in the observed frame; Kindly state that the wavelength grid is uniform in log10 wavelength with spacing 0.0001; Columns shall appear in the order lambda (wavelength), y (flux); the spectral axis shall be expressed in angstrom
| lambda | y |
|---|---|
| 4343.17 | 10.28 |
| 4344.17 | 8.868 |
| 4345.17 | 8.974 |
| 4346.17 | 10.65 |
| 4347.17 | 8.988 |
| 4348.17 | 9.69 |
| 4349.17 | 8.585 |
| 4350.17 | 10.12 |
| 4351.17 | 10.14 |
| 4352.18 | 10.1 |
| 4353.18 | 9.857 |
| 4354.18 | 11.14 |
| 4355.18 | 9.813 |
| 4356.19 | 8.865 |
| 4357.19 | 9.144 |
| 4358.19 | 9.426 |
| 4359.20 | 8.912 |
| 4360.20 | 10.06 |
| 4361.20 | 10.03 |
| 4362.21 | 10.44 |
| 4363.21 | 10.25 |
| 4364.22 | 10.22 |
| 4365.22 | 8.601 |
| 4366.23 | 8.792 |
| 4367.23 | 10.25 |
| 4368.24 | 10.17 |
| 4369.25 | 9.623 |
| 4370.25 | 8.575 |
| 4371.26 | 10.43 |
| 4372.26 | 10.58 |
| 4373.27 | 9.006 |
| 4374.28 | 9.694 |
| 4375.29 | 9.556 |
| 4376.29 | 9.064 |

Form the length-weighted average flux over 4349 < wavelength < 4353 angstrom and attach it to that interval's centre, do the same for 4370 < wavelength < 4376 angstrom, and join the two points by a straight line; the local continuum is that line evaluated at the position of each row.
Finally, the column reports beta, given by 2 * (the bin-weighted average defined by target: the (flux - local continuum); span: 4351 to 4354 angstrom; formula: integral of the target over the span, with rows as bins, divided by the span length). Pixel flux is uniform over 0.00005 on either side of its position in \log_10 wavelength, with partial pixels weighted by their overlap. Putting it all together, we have 0.6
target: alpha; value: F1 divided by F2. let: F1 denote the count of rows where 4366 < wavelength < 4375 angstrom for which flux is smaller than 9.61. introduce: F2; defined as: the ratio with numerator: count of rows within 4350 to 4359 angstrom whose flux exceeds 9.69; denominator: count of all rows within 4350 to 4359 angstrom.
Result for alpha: 4.5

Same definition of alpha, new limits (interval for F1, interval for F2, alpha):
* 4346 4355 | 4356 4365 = 3.6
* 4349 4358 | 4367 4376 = 5.4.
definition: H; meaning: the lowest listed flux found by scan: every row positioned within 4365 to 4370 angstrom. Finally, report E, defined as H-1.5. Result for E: 7.10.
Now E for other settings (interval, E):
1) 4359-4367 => 7.10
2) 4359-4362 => 7.41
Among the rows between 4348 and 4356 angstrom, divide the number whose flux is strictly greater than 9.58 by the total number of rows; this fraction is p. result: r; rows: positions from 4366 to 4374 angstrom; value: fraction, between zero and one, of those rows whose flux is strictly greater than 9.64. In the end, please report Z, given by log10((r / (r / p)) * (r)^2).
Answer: -0.66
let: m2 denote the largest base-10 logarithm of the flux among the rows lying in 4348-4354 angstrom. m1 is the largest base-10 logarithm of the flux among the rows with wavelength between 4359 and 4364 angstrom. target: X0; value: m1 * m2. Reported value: 1.02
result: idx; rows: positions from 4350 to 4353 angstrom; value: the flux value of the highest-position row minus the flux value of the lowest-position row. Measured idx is 0.0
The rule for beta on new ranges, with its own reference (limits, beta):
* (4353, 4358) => -0.1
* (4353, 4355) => 1.4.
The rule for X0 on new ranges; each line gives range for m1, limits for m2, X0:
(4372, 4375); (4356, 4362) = 1.03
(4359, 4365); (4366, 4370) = 1.03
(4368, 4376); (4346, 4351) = 1.05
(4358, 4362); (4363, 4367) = 1.01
